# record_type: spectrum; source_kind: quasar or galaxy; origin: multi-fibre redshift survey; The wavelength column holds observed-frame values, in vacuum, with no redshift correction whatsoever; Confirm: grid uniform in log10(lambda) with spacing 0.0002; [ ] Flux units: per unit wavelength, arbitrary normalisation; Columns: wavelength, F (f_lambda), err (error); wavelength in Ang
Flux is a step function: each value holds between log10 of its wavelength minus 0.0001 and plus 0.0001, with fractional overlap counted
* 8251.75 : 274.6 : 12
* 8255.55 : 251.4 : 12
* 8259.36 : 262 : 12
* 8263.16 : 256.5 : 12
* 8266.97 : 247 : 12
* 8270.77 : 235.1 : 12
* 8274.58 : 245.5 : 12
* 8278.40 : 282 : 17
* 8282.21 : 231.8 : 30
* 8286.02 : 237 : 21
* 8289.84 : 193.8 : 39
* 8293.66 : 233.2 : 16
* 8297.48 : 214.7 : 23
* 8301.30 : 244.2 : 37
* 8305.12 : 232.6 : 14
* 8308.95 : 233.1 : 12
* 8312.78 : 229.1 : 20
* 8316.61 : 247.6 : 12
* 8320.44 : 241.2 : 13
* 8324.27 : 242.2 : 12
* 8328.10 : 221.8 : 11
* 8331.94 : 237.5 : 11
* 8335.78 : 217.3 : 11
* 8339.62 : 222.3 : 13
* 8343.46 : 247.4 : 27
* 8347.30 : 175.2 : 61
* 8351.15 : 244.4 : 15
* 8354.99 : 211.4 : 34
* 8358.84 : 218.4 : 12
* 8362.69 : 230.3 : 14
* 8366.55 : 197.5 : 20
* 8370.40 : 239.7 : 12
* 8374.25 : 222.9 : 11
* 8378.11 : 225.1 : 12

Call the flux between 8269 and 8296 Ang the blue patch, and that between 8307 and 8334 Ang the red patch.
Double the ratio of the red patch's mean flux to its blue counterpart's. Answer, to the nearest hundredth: 1.99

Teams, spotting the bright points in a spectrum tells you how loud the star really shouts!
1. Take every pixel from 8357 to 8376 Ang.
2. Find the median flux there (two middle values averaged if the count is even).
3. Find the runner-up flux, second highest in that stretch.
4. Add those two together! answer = 453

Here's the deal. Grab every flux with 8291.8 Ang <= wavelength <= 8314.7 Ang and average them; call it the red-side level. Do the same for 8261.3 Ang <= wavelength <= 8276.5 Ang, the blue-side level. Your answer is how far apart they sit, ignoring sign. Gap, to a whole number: 15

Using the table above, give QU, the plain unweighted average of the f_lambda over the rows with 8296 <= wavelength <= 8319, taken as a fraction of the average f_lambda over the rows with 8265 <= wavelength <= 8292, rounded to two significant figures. 0.98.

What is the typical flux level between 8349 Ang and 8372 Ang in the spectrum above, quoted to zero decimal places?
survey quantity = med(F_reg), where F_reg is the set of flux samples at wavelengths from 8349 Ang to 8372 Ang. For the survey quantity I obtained 224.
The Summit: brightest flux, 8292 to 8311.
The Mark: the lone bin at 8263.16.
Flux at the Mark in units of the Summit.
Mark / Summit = 1.05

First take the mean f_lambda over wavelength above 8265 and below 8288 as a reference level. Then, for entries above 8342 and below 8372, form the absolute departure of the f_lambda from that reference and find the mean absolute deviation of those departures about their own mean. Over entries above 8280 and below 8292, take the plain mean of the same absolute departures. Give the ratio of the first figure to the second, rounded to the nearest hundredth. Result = 0.77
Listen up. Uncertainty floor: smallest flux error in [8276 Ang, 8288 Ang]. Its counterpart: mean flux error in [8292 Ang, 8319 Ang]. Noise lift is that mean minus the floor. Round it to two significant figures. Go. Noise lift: 2.1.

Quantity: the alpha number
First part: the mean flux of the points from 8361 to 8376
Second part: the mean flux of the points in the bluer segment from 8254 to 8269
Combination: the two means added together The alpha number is 477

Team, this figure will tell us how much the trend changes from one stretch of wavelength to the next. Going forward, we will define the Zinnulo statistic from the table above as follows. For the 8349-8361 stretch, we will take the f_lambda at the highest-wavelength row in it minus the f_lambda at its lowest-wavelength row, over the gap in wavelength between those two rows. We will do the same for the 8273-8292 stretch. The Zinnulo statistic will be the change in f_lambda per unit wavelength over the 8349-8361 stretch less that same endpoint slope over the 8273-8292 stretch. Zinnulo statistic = 0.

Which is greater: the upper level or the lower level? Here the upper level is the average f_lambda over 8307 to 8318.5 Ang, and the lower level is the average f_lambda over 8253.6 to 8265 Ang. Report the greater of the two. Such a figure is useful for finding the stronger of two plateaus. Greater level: 257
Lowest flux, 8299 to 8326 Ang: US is 229.1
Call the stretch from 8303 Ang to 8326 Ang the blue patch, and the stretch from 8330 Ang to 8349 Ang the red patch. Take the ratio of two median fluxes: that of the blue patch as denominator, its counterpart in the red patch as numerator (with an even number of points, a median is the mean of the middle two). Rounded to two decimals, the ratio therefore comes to 0.94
